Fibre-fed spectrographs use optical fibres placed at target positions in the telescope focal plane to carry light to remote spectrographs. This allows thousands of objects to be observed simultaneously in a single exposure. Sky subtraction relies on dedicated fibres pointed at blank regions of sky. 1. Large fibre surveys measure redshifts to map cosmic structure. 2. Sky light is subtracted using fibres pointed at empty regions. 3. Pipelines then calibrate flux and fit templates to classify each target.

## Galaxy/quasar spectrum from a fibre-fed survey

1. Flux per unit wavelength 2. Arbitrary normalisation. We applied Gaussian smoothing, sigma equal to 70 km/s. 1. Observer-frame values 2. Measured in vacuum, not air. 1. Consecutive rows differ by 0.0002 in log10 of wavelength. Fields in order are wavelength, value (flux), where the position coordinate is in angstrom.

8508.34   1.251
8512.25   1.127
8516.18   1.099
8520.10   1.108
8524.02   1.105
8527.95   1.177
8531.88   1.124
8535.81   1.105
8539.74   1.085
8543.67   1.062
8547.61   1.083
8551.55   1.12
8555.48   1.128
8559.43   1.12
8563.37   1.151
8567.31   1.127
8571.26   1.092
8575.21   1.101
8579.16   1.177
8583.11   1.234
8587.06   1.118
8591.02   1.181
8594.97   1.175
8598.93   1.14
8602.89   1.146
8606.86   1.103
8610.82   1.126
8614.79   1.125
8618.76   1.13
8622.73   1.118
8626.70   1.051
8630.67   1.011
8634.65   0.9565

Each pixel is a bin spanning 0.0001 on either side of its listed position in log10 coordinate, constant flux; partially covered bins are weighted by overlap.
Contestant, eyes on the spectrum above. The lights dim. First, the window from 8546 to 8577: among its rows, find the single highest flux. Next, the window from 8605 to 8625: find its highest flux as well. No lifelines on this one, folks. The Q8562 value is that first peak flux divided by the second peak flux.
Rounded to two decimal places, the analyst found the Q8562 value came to 1.02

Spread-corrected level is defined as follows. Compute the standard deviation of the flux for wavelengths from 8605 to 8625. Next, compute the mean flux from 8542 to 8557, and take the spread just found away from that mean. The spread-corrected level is 1.09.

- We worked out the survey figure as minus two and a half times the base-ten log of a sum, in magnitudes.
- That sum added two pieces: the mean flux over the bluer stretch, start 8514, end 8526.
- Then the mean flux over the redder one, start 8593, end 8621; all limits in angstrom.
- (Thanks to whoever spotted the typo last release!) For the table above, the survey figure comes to -0.875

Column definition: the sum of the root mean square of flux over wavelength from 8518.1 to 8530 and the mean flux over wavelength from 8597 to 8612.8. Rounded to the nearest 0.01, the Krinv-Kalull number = 2.26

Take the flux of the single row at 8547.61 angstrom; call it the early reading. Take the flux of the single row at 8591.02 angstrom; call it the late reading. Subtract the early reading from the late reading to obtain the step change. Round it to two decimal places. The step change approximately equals 0.10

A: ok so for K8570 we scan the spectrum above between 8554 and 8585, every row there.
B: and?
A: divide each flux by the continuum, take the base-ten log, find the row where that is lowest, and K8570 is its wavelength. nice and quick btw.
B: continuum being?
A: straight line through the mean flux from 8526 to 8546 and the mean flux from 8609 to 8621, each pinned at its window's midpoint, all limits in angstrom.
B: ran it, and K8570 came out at 8571.26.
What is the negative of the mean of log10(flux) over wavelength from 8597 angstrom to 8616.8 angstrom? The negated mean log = -0.052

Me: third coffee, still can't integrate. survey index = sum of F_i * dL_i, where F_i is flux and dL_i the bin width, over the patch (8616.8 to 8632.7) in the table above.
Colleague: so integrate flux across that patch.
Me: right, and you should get 17.1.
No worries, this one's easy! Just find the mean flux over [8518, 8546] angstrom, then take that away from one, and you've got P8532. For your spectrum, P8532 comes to -0.109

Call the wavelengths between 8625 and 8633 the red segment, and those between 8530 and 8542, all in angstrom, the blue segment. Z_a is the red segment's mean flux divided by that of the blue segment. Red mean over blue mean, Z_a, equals 0.93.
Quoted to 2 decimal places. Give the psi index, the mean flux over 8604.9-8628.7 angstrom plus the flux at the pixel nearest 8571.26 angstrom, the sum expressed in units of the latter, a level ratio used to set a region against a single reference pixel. 2.02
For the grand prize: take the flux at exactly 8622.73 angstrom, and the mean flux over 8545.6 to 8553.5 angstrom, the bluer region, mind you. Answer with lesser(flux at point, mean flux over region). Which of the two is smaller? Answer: 1.10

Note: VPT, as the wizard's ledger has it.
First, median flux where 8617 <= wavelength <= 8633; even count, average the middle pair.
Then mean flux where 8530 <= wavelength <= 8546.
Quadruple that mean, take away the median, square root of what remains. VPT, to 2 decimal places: 1.81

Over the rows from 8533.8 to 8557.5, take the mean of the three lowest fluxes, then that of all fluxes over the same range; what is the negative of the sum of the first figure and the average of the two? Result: -2.164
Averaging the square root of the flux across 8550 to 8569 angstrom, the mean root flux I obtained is 1.06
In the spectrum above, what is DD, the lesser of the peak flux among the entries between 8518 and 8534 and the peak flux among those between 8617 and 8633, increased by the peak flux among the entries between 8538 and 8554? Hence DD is 2.25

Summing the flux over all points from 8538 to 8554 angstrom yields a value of 4.35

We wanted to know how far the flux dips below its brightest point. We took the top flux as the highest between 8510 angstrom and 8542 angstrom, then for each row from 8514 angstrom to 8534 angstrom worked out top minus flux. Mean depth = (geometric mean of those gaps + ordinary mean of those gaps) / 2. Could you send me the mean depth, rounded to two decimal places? 0.03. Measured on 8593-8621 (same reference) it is 0.04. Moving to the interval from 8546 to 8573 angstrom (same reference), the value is 0.06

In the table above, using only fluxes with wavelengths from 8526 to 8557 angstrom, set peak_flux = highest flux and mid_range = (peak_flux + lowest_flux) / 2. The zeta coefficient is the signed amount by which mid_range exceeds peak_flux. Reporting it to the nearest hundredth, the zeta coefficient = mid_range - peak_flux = -0.06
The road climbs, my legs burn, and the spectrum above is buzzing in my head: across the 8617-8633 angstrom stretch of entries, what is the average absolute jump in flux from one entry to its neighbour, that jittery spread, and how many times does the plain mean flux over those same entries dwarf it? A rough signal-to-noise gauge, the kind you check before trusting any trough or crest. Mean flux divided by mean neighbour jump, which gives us 27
